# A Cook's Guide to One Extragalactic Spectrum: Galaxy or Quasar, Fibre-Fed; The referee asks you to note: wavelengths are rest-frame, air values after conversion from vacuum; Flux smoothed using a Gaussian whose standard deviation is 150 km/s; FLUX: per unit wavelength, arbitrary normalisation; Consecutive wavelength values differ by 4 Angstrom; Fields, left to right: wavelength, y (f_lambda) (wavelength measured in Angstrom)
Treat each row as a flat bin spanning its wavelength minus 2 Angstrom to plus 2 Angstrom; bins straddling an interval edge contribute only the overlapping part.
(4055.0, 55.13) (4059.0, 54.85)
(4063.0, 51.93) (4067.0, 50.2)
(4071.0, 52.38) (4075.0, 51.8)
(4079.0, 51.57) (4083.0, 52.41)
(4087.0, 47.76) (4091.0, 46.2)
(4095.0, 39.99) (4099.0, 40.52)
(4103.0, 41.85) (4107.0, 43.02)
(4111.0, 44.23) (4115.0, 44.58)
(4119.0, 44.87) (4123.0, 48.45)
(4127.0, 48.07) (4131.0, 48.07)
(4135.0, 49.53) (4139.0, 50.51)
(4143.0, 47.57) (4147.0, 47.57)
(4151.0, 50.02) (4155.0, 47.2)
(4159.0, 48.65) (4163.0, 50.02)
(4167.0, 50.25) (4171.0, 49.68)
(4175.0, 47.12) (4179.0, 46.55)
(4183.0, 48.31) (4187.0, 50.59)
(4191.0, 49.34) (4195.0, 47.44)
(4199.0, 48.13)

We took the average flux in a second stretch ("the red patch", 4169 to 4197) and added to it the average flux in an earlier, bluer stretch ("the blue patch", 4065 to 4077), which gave 99.9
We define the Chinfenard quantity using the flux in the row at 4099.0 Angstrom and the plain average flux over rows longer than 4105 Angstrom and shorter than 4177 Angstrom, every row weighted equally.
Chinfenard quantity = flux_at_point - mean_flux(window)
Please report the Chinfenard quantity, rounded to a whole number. -7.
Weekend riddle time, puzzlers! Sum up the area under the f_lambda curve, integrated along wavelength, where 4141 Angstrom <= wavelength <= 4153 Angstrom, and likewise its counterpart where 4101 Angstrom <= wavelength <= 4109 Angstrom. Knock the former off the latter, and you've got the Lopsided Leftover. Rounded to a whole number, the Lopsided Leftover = -241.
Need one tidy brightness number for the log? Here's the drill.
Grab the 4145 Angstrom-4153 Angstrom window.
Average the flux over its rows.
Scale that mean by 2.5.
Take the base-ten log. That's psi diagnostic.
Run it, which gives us 2.09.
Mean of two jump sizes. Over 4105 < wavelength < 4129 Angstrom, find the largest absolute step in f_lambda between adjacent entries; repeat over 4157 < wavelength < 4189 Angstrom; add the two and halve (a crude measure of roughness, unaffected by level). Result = 3.1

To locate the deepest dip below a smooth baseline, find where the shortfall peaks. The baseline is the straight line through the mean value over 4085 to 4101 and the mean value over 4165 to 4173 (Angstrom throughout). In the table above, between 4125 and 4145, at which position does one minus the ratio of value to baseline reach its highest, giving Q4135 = 4143.0 Angstrom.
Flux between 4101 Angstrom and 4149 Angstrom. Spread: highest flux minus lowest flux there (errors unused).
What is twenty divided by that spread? 2.3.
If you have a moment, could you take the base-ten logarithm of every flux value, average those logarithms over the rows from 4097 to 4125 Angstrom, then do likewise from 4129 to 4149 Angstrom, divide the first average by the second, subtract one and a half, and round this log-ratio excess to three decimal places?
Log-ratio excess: -0.527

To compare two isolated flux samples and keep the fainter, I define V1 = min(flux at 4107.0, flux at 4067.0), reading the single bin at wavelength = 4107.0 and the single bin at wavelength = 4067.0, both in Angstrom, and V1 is 43.0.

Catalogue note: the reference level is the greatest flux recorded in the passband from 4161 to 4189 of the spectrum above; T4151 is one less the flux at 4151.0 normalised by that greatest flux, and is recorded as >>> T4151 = 0.011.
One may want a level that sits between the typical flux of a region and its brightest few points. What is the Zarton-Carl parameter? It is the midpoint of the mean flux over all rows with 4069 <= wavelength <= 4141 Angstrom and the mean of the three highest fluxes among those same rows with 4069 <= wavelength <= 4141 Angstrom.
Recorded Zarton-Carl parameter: 49.6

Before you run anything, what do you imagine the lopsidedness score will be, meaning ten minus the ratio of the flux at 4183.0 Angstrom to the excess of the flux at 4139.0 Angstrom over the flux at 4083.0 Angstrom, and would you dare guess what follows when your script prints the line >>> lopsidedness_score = 35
